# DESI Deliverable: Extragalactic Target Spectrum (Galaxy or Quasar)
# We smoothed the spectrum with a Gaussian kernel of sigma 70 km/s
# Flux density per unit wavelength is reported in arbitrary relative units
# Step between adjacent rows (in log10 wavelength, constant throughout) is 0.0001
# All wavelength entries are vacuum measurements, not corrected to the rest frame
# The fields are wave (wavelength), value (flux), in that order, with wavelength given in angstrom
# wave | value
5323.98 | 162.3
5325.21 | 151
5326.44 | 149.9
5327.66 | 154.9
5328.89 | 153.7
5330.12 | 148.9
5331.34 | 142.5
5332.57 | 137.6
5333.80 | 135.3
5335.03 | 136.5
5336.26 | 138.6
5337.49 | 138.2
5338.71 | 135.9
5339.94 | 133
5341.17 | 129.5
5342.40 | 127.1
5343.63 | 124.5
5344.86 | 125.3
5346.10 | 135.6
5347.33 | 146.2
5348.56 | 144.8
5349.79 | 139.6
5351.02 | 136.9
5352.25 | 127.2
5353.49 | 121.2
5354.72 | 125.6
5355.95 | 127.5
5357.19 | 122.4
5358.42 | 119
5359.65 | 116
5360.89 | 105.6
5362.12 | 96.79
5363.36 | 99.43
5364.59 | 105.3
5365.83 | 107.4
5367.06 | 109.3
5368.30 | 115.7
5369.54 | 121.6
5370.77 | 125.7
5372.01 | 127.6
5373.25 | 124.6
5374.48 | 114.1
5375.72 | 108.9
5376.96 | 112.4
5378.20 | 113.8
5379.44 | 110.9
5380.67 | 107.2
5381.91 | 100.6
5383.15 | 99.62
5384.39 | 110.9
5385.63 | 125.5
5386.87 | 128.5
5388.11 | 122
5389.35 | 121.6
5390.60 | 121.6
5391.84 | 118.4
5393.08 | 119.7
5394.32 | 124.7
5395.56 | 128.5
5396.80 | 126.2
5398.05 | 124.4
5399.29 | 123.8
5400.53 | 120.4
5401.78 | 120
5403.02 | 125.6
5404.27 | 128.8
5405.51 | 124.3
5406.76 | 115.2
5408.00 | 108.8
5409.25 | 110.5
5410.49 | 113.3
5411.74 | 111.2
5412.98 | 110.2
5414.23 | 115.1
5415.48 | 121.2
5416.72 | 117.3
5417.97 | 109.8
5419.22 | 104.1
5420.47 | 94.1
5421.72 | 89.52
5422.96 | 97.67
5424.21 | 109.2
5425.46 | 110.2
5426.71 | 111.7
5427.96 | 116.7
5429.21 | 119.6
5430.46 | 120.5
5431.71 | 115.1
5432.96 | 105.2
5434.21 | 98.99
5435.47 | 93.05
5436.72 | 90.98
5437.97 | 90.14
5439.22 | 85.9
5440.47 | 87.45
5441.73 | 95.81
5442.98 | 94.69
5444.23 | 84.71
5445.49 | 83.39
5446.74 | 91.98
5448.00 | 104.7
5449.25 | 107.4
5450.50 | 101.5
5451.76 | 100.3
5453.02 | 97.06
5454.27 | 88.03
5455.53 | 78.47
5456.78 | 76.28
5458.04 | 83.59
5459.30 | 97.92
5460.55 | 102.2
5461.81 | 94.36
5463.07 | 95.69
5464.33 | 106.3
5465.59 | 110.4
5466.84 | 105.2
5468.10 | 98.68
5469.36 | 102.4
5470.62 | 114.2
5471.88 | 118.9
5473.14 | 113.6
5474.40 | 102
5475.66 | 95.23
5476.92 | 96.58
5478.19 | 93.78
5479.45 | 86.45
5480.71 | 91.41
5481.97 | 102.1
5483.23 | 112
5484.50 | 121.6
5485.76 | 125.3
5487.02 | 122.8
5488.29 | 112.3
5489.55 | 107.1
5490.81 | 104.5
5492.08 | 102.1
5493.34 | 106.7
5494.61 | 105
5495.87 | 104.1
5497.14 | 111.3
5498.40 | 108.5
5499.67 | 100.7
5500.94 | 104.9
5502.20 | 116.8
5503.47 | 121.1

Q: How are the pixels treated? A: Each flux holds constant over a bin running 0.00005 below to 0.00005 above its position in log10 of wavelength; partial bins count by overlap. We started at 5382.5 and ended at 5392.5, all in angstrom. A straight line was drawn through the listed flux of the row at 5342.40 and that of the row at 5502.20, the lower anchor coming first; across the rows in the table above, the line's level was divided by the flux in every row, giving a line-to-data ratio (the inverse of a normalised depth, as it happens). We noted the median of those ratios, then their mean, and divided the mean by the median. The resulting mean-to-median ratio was 1.03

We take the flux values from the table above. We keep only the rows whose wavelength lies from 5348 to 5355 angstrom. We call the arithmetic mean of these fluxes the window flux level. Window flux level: 133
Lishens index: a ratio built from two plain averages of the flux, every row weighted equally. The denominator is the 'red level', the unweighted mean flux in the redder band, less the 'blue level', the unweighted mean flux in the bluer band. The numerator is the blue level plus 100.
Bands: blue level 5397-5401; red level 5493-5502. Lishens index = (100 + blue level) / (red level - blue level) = -13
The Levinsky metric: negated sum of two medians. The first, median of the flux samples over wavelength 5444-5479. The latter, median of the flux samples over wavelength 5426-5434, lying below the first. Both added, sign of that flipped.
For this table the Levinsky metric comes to -214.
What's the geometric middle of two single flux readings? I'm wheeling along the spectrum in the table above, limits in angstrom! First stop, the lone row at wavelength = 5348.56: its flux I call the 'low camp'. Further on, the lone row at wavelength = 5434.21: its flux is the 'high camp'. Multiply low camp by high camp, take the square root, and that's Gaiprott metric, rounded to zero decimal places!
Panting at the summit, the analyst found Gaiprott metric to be 120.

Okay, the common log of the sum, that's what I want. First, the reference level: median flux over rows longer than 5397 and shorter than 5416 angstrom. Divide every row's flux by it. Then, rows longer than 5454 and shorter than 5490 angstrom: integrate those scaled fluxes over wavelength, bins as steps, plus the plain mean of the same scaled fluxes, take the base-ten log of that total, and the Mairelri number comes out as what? 1.50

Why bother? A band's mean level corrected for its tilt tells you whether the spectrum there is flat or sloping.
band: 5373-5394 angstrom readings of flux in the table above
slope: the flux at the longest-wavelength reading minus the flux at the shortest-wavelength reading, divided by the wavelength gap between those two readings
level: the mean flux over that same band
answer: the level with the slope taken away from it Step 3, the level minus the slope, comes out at 116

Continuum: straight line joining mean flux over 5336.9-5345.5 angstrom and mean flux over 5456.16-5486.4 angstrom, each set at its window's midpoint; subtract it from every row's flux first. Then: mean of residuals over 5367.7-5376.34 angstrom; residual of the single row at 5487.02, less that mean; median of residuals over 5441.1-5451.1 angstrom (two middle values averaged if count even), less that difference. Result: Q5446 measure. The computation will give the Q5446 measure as -41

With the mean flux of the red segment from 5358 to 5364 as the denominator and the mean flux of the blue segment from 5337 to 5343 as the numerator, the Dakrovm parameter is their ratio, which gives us 1.24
